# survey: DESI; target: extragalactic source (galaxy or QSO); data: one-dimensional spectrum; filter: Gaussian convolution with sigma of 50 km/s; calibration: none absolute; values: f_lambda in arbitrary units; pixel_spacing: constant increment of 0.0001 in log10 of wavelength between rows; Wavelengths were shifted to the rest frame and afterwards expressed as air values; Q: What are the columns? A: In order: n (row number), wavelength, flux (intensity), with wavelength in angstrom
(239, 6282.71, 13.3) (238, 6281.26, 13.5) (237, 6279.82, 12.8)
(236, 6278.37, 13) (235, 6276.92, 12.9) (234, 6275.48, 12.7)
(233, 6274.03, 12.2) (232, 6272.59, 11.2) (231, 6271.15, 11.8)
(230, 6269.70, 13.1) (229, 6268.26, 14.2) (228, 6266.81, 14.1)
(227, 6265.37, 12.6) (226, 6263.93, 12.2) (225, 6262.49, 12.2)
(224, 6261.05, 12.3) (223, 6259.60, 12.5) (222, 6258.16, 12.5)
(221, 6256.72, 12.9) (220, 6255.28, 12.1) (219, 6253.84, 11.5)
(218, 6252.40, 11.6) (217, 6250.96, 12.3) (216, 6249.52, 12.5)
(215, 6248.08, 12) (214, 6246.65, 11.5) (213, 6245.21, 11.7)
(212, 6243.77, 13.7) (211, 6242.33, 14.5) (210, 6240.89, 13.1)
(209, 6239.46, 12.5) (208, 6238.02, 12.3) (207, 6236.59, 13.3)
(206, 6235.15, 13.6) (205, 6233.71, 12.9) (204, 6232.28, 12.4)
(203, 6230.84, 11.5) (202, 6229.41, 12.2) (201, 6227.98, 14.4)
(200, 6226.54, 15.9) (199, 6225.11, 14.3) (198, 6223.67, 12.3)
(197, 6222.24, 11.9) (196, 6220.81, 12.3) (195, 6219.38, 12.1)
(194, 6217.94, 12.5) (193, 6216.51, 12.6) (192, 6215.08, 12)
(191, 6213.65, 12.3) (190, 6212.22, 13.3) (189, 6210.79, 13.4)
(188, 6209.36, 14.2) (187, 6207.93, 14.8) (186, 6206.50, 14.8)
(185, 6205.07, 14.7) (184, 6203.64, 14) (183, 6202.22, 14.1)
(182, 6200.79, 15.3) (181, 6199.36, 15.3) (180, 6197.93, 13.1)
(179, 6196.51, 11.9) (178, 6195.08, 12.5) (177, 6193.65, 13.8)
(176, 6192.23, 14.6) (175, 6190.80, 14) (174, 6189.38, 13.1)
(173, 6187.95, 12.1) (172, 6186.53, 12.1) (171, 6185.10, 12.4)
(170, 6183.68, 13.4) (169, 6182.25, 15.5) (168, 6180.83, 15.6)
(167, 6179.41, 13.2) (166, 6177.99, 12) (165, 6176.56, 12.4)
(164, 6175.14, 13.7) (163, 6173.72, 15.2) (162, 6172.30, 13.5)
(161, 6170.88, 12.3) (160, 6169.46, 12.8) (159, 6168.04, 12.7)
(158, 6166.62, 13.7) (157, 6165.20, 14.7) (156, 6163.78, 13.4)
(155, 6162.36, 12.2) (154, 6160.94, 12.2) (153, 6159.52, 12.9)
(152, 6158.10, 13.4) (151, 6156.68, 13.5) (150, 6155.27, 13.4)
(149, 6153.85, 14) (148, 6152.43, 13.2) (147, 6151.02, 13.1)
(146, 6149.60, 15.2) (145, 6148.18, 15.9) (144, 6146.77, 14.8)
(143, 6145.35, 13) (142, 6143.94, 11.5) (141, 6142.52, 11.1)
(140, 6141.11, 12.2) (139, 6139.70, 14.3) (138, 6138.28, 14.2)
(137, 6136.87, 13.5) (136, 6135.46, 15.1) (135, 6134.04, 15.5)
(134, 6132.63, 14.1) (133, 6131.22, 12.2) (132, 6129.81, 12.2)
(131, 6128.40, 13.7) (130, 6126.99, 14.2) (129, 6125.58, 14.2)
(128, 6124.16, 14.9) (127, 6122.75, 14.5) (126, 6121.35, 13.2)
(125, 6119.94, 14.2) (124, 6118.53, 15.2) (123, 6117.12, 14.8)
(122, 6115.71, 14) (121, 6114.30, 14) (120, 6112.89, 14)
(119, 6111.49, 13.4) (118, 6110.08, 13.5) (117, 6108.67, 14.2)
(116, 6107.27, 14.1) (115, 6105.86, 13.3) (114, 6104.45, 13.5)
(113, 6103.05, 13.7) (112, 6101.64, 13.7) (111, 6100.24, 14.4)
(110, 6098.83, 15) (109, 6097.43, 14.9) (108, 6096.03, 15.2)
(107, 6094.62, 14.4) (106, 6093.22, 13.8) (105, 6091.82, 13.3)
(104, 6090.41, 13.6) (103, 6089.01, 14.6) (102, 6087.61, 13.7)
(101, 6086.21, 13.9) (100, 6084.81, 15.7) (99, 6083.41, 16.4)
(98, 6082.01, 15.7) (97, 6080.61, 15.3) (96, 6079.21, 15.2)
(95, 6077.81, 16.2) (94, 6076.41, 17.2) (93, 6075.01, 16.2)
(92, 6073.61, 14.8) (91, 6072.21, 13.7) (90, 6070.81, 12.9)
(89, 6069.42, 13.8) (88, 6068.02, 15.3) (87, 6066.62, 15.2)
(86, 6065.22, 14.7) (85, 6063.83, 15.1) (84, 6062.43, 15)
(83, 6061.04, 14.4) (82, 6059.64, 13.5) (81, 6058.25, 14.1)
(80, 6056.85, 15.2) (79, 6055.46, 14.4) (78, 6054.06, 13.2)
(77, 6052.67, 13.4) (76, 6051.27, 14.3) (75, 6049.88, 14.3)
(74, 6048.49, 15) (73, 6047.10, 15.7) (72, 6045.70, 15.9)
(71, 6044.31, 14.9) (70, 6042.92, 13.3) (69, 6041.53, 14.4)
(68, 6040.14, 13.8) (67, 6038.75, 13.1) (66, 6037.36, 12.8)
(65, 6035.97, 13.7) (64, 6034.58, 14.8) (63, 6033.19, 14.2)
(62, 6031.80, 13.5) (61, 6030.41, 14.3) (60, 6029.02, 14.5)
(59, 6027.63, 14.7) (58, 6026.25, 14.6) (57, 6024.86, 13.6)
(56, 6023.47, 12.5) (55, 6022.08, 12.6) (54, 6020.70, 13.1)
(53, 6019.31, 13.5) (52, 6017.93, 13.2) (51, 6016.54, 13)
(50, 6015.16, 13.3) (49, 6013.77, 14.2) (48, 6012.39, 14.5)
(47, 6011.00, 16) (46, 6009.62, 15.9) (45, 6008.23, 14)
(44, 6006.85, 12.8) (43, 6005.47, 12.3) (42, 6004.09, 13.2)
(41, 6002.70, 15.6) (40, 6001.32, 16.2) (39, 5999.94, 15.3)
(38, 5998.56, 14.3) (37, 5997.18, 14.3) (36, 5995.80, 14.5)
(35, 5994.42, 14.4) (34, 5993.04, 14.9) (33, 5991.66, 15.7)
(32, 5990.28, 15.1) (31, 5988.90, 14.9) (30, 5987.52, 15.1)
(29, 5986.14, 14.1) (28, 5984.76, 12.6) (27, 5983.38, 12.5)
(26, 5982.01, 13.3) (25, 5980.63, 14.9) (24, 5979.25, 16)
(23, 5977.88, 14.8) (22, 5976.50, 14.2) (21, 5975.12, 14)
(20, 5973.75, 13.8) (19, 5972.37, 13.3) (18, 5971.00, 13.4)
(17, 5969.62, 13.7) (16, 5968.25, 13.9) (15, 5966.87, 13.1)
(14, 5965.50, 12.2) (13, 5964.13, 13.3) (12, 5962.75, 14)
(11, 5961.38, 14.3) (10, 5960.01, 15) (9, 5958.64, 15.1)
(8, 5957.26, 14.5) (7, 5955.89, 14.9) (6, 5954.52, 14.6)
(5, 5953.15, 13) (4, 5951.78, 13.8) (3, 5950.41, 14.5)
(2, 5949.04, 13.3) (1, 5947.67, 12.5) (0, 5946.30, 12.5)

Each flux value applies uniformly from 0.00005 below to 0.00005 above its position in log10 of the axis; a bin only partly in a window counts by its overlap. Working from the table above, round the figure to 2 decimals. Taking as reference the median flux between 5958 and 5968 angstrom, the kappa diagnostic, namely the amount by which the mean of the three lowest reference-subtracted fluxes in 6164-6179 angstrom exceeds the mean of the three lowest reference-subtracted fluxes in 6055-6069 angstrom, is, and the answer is -1.77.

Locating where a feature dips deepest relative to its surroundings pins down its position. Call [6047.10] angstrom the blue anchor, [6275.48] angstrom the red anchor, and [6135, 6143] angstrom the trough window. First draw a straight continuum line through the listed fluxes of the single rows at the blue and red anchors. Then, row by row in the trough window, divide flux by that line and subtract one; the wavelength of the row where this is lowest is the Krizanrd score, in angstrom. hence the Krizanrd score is 6142.52 angstrom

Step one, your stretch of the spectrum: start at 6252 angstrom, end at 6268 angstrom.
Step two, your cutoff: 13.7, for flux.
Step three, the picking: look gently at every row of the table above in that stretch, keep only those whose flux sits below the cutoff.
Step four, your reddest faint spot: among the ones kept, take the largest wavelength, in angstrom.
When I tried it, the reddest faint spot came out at 6265.37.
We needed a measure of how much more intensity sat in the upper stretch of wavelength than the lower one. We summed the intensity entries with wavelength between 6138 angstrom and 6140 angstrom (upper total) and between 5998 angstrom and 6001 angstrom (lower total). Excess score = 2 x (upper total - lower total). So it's -2.2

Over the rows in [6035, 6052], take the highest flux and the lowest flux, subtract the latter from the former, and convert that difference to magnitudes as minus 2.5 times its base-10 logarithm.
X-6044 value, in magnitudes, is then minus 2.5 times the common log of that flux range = -1.23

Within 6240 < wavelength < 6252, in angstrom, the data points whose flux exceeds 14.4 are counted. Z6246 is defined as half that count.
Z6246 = 0.50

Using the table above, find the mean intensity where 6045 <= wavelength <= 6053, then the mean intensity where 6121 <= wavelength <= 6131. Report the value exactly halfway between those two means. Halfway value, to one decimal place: 14.3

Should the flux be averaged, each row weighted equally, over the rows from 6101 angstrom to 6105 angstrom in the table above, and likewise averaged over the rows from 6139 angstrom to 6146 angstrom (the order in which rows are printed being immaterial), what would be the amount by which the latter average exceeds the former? -1.21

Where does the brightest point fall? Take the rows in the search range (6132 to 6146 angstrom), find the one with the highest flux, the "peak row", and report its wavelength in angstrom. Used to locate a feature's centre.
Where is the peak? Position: 6134.04 angstrom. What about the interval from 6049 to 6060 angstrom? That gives 6056.85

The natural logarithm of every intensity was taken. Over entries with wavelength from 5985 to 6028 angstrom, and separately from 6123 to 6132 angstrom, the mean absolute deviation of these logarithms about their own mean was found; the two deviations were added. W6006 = 0.13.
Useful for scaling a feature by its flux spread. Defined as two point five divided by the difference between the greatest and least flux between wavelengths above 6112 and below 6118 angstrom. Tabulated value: 3.1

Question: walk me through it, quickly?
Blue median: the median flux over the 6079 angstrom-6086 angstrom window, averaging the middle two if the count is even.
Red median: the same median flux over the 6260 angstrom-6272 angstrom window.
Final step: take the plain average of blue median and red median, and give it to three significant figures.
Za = 14.1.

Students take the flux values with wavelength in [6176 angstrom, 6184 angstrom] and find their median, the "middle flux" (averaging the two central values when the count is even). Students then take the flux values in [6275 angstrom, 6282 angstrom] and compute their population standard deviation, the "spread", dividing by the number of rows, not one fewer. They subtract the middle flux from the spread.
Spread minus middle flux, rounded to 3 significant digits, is -13.0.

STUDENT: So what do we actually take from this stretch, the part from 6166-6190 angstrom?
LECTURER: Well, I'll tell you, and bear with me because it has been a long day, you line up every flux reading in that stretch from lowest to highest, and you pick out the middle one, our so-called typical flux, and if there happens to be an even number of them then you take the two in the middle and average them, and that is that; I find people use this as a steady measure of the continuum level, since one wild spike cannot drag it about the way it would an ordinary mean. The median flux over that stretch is 13.1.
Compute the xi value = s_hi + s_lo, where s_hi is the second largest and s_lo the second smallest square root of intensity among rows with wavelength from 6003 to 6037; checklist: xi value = 7.52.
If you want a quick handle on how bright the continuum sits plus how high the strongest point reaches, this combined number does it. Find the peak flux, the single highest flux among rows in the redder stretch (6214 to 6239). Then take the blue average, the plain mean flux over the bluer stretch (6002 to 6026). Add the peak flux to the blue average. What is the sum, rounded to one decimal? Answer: 29.6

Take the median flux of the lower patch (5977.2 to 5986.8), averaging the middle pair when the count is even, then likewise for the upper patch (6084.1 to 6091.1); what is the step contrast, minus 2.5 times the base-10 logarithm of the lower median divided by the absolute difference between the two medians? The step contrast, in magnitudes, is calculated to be -4.6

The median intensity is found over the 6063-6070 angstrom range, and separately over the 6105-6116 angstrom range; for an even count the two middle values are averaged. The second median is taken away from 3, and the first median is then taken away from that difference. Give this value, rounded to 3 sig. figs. -26.1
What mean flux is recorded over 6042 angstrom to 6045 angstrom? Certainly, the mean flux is 14.1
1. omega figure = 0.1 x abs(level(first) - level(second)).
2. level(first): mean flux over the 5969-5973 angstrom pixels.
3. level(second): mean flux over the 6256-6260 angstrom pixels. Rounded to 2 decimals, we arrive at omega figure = 0.08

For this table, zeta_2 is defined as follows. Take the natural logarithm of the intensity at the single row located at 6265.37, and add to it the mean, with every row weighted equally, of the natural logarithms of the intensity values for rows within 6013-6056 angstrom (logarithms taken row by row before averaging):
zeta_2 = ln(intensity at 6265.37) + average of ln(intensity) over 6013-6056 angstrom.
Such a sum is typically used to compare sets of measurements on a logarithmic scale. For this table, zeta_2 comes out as 5.17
